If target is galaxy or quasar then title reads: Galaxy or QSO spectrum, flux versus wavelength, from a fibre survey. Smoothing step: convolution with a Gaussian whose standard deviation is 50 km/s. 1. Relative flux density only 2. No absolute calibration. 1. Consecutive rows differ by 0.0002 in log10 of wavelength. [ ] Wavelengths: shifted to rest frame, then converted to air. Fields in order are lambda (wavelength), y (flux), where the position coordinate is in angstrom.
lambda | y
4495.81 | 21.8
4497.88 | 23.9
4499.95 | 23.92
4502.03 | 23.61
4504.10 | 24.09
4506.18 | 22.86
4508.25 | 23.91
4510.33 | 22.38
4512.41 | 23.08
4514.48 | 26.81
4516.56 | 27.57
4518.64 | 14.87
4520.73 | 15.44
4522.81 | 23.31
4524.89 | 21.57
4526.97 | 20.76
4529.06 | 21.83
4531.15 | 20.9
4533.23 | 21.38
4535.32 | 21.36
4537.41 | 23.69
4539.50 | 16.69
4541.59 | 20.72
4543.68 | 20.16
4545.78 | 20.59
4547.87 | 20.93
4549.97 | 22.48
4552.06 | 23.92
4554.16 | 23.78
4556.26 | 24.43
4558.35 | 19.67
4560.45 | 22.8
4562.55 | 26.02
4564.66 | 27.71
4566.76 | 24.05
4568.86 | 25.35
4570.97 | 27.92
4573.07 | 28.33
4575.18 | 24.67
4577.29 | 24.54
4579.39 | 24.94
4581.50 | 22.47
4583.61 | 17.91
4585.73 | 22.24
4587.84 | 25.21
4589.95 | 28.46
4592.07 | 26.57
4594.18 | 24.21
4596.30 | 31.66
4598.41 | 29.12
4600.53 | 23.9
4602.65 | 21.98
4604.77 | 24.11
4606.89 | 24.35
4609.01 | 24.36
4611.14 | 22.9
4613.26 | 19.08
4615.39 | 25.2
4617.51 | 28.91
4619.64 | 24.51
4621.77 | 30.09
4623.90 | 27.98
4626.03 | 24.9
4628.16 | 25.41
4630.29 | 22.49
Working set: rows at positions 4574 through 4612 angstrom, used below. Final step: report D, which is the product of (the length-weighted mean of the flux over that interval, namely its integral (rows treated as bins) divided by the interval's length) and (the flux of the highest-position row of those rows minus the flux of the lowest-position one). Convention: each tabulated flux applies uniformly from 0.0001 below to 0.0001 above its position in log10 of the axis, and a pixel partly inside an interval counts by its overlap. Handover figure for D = -44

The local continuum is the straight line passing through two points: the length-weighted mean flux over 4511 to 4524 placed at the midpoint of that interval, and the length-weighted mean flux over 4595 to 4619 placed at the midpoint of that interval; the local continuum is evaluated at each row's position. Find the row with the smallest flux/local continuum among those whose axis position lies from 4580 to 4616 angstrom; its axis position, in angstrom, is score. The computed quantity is 4583.61 angstrom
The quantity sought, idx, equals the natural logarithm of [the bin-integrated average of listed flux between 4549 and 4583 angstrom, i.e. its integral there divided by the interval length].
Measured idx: 3.198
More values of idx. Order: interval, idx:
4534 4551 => 3.036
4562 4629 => 3.230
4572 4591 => 3.191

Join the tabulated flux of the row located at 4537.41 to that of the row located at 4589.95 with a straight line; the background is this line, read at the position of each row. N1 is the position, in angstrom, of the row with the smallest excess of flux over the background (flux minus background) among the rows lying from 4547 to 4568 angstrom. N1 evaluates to 4558.35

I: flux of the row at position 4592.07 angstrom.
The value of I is 26.57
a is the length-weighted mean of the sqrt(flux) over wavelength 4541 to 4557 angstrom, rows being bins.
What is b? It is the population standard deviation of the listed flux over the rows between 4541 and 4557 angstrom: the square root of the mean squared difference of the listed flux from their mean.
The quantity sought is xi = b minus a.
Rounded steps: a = 4.70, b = 1.6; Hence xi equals -3.1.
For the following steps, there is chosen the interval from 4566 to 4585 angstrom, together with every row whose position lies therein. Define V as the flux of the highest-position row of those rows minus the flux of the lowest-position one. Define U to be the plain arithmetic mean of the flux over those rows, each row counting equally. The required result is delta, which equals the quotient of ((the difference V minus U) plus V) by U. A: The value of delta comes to -1.50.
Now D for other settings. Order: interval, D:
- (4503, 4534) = -60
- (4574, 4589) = 13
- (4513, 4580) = -43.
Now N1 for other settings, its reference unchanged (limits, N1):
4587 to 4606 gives 4602.65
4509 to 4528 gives 4518.64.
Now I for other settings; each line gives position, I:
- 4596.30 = 31.66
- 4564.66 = 27.71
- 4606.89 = 24.35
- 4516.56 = 27.57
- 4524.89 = 21.57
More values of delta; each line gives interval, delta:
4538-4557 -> -0.28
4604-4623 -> -0.52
